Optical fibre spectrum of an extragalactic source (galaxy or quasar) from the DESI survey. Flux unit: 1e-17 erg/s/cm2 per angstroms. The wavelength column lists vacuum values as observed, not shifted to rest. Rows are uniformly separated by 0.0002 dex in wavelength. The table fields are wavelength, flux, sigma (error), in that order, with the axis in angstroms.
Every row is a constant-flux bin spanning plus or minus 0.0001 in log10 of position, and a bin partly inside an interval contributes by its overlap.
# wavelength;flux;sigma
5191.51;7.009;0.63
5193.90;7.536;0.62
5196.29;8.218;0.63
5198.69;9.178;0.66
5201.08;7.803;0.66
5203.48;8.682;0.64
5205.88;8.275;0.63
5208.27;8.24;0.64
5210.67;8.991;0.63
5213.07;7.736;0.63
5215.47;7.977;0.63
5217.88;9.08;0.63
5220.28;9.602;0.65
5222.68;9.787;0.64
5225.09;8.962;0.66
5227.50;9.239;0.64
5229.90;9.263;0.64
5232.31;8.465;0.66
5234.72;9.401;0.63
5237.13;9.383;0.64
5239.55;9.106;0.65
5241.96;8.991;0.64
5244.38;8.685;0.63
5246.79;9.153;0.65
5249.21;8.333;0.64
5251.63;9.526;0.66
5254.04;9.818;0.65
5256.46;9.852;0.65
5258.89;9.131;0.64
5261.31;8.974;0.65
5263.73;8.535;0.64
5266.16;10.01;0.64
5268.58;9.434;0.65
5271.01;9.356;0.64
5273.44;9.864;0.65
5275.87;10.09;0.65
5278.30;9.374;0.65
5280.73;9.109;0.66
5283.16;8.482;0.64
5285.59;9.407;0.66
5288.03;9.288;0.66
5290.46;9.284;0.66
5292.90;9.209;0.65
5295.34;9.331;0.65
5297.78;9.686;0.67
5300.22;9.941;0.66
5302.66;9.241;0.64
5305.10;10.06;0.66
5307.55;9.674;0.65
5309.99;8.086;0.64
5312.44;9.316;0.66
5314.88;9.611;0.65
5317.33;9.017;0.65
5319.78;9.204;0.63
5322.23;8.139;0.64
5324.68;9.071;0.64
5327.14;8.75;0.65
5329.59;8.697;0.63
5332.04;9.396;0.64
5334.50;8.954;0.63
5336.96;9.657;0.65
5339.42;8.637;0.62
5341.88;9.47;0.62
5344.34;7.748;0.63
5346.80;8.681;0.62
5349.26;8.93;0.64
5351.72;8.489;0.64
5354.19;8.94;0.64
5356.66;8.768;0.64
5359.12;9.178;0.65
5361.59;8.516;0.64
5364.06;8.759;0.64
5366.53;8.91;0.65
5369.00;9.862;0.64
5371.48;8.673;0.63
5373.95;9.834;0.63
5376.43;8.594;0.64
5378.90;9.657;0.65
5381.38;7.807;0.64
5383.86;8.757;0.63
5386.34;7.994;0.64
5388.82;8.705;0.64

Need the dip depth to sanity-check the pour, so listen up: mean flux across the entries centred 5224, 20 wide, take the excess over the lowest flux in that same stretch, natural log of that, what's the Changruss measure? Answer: 0.1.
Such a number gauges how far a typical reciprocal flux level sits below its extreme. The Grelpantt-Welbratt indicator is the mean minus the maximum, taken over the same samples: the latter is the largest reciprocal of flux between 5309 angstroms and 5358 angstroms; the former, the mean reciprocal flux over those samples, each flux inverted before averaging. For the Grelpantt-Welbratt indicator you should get -0.016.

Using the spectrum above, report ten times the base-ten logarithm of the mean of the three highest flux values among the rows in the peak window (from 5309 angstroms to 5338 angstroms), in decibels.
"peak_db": 9.80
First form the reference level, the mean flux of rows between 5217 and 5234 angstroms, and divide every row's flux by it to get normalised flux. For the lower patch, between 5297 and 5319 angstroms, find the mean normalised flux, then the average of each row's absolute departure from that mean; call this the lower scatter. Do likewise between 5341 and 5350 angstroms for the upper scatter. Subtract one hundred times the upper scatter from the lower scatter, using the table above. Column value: -5.3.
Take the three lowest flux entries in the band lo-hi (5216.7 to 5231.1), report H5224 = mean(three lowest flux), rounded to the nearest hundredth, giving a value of 9.09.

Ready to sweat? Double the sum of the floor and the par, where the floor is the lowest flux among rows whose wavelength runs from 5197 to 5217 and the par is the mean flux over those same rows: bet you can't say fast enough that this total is 32.2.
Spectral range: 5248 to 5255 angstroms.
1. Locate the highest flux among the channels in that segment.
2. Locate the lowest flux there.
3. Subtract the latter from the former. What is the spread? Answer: 1.5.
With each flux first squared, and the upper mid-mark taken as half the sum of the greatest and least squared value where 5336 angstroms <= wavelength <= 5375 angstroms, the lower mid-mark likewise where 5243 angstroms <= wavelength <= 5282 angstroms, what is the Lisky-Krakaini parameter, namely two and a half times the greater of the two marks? 214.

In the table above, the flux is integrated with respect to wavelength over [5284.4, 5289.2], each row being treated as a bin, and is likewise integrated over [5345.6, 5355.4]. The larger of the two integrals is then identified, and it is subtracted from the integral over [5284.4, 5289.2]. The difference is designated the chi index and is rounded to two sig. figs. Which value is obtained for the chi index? -41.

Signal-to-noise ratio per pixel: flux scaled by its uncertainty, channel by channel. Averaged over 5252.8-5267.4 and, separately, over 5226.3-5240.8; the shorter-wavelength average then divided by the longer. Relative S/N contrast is 0.98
